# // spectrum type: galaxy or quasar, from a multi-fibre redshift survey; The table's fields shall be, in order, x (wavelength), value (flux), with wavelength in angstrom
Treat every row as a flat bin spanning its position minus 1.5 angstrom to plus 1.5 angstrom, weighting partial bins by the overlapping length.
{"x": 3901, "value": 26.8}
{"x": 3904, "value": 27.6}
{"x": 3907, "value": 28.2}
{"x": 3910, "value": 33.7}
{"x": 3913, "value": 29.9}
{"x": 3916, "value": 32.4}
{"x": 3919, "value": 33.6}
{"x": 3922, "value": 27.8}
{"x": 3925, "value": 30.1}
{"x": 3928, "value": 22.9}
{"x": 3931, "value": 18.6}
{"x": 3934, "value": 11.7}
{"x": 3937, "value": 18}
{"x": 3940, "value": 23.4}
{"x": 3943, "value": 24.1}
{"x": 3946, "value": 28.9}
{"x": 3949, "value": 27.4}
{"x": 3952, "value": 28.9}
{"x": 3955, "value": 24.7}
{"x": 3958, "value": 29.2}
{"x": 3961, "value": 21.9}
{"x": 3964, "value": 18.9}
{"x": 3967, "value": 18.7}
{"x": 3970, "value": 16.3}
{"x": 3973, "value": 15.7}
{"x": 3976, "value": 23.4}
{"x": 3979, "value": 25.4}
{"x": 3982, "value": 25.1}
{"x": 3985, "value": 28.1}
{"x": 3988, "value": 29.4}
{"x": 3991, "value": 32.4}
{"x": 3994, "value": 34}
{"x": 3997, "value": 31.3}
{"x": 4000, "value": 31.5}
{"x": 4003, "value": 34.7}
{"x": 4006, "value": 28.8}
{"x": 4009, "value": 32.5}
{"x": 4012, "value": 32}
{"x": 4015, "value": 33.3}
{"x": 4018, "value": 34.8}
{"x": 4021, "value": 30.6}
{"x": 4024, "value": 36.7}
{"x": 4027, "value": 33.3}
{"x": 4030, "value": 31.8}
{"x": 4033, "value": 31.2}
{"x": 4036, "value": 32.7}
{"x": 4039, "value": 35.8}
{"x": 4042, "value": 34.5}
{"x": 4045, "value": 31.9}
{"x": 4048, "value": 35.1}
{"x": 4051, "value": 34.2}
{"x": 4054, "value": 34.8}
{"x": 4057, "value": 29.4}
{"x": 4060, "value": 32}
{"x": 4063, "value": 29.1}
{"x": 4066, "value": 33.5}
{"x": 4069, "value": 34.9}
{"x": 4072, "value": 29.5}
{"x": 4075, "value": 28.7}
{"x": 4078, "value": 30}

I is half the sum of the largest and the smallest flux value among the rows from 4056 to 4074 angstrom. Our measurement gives 32.0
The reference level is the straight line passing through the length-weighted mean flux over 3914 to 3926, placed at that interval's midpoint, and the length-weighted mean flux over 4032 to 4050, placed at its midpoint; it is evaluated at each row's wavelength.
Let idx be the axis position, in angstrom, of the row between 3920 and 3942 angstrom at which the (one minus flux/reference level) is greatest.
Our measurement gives 3934 angstrom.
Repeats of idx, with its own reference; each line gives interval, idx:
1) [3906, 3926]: 3922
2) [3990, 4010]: 4006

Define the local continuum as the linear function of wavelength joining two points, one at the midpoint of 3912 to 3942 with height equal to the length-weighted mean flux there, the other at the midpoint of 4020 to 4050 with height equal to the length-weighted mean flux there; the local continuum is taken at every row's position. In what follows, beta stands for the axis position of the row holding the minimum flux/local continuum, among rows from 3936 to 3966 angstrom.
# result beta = 3964 angstrom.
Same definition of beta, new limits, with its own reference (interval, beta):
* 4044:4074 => 4072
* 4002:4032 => 4006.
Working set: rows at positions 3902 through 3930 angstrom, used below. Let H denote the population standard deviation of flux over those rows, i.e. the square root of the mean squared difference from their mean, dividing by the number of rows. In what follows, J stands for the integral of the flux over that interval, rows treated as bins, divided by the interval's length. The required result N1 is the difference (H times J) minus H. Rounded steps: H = 3.3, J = 29.3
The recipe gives 92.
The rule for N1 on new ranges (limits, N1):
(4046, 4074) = 76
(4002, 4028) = 71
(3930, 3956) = 119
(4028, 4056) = 51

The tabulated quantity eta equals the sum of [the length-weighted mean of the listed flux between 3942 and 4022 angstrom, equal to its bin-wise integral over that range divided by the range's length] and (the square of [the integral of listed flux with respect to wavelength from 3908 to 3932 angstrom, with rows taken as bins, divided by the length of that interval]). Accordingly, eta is 858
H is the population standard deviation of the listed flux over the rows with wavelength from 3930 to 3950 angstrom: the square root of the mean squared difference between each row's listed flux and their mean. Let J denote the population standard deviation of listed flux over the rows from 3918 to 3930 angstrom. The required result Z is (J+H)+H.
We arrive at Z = 15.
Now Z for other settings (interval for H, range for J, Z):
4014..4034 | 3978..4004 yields 7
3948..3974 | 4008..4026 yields 12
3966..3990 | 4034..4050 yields 11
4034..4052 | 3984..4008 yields 5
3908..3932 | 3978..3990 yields 12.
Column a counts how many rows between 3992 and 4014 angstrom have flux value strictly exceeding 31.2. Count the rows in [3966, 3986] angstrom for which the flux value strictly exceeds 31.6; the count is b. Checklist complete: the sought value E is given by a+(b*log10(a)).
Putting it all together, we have 6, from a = 6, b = 0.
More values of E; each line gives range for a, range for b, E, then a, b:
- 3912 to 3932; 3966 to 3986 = 2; 2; 0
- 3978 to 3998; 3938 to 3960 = 3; 3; 0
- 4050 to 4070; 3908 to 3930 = 7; 5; 3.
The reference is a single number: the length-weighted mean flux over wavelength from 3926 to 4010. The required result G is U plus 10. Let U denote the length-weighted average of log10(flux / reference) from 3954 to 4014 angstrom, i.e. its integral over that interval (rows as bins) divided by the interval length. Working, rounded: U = 0.01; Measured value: 10.0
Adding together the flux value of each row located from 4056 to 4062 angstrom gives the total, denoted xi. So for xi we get 61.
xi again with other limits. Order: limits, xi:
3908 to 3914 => 64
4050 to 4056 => 69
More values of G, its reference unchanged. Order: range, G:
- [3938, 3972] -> 10.0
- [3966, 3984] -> 9.9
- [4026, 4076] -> 10.1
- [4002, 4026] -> 10.1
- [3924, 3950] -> 9.9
